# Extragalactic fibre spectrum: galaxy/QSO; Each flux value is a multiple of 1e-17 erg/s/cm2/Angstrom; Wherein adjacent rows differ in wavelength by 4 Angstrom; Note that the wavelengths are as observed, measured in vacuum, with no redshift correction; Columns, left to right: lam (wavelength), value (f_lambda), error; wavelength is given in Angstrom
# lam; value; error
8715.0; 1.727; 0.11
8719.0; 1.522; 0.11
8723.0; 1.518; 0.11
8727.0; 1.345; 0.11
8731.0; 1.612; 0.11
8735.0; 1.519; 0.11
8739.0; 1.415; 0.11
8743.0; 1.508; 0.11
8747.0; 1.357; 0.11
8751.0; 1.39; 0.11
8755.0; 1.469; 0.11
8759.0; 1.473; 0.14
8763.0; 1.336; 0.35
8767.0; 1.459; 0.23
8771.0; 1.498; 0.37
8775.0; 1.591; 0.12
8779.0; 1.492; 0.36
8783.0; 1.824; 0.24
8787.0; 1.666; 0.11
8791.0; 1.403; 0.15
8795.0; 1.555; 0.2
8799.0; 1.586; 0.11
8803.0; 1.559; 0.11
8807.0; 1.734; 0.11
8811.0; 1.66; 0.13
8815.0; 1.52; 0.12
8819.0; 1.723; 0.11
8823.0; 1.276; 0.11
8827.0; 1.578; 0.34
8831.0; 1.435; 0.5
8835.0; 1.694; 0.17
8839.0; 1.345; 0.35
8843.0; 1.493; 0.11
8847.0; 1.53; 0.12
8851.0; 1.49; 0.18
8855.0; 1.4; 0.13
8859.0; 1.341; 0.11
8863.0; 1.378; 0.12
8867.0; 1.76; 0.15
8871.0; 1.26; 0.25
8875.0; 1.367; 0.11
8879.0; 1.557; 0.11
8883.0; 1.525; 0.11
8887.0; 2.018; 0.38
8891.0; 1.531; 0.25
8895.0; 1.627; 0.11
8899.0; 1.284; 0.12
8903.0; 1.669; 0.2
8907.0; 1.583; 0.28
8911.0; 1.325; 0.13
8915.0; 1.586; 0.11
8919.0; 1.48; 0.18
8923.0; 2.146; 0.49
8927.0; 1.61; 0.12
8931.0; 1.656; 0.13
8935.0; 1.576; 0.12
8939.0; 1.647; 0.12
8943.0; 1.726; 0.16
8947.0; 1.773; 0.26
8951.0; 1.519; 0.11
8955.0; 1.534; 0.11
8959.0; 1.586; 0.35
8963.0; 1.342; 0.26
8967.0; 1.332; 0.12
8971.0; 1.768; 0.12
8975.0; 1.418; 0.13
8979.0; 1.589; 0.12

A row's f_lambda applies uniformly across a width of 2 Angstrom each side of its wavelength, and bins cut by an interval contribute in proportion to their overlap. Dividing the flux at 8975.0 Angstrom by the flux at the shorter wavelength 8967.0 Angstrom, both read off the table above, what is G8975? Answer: 1.06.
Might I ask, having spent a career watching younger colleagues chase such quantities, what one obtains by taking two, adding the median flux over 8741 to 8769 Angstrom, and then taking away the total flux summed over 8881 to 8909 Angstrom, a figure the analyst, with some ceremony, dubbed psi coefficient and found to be -7.8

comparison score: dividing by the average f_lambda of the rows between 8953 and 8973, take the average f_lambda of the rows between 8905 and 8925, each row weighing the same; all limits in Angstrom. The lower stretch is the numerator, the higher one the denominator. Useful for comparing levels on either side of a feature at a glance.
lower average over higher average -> 1.07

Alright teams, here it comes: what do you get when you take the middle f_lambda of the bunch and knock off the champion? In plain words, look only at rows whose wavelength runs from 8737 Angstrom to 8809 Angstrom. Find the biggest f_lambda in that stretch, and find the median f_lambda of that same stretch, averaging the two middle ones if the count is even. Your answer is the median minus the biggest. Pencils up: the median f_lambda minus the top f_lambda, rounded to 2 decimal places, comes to -0.33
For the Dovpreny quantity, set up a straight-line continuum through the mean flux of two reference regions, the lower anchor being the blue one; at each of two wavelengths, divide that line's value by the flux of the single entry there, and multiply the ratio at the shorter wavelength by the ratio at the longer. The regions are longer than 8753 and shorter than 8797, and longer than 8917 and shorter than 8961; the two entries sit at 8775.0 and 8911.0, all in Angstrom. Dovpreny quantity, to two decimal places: 1.18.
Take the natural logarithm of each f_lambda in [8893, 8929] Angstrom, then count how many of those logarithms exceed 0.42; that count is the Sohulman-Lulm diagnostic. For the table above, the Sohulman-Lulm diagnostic 6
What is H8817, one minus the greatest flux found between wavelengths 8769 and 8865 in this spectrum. -0.82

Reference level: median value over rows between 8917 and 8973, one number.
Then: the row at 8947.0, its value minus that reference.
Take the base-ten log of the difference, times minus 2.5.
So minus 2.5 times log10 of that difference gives 1.89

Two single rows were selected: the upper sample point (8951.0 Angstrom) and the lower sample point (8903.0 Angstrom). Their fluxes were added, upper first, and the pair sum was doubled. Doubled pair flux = 6.38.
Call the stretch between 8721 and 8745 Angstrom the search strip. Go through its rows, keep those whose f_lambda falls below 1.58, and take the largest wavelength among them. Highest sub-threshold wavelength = 8743.0 Angstrom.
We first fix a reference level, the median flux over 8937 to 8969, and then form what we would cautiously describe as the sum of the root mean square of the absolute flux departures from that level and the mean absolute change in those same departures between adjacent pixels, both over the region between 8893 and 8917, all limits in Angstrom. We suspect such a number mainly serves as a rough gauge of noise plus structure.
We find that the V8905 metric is 0.334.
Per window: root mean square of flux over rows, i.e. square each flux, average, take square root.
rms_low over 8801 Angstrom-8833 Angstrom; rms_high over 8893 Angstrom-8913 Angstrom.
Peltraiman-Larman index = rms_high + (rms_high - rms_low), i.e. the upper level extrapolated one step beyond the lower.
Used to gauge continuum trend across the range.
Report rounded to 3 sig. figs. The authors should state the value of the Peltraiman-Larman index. 1.45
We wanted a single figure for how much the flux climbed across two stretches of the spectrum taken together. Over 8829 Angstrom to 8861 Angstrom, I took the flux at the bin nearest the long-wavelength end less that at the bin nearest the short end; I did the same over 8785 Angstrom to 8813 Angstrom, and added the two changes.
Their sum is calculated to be -0.10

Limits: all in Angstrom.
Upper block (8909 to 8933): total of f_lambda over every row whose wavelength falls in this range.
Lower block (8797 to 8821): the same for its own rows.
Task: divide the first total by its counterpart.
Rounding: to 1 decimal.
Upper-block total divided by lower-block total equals 1.0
